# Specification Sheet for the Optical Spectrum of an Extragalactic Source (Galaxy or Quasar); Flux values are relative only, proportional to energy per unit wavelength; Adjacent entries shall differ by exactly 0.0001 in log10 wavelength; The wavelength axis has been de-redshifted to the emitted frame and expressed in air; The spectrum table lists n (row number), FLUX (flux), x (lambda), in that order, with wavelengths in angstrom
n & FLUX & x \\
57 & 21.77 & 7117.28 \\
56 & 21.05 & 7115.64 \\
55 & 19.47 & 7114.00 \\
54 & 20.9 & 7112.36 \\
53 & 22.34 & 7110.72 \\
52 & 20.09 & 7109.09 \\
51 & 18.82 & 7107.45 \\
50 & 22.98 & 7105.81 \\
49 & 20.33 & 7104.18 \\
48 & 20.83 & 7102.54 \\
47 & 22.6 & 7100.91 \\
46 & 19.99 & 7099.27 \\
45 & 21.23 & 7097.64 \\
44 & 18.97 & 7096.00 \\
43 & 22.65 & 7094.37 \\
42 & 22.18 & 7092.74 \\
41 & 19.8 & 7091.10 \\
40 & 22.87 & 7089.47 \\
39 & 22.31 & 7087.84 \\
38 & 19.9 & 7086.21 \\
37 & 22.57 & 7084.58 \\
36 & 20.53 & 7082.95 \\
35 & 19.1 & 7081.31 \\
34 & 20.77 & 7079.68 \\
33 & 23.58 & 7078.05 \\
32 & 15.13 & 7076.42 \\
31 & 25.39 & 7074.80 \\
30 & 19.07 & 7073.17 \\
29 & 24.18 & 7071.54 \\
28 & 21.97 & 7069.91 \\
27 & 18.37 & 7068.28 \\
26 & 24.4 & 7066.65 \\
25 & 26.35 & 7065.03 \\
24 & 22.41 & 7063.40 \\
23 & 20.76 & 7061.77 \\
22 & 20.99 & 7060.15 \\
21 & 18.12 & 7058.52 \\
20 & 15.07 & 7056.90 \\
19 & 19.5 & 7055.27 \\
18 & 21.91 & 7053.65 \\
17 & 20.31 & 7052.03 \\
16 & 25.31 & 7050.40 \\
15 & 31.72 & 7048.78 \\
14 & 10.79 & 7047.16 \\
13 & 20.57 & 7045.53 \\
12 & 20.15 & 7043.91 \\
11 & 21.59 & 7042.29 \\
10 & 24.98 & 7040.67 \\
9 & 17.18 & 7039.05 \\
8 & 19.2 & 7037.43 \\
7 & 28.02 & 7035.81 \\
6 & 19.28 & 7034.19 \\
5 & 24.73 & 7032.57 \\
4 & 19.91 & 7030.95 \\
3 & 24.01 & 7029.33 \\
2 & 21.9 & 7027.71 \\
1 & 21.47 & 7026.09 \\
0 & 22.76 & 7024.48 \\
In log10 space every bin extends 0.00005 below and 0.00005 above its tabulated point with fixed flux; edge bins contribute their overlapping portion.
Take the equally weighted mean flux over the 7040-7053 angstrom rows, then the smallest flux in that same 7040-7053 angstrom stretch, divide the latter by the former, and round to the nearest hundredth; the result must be 0.49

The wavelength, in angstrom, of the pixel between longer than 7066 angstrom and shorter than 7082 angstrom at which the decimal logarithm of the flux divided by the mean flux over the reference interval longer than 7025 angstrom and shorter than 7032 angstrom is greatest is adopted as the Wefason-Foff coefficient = 7074.80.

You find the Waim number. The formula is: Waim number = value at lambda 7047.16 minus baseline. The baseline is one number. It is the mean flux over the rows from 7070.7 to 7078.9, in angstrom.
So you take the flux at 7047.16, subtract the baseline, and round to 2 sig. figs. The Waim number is -11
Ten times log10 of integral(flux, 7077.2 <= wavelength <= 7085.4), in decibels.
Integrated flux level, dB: 22.4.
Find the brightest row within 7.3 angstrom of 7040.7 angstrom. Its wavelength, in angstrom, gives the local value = 7035.81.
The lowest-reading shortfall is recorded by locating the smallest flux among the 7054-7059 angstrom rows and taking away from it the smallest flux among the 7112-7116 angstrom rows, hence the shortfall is -4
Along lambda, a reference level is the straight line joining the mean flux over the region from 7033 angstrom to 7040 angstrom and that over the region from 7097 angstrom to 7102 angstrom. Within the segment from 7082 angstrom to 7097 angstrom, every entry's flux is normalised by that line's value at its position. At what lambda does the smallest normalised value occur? 7096.00 angstrom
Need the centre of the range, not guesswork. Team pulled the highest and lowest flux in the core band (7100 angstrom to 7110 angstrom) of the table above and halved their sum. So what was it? 20.9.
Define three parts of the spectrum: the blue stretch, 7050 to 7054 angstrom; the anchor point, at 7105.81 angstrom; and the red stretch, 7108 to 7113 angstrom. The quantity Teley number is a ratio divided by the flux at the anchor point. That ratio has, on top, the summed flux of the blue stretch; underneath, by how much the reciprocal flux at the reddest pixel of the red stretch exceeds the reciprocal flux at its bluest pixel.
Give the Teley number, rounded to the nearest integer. -1523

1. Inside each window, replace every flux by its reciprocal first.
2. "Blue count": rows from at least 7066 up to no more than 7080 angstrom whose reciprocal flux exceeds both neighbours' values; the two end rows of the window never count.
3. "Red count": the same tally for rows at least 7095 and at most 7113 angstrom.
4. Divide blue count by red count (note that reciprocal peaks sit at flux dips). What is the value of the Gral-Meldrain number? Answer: 1.0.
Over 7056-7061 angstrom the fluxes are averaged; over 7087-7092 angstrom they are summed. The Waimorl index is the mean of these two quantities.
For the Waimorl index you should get 41.5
